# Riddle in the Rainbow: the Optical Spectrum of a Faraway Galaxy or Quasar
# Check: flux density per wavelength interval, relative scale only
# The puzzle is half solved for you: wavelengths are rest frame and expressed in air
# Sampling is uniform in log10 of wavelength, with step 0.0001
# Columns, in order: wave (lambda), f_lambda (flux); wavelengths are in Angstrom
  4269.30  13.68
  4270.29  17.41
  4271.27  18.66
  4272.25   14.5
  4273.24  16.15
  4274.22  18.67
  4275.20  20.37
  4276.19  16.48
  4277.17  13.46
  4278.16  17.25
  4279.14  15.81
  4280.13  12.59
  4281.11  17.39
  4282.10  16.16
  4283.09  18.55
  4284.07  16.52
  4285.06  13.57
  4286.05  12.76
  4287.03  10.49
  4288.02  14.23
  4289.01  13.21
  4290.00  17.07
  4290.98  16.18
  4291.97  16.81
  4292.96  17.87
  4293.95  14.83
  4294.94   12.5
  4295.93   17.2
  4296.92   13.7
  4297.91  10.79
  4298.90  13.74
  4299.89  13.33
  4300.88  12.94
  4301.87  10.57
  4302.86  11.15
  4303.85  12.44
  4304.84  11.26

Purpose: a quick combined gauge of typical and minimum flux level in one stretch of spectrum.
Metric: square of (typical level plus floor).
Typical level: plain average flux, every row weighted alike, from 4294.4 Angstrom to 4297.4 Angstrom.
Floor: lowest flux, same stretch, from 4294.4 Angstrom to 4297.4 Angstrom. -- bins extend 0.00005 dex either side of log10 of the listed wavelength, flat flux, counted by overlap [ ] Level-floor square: 727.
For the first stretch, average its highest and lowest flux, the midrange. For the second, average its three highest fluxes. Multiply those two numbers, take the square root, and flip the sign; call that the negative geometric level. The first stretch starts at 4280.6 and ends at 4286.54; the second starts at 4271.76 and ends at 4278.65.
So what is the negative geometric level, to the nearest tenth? -17.1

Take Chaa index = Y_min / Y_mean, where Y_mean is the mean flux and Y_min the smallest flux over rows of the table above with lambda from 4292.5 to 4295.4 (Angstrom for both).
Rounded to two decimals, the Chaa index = 0.83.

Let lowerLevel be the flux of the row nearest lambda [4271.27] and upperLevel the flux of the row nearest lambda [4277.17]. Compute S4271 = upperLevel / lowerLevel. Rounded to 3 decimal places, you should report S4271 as 0.721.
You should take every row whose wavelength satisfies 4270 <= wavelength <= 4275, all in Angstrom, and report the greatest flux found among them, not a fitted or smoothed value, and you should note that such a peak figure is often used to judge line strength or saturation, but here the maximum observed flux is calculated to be 18.67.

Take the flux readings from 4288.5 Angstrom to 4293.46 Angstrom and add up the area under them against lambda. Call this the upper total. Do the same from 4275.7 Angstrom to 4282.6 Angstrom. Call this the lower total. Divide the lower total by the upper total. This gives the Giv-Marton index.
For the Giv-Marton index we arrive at 1.34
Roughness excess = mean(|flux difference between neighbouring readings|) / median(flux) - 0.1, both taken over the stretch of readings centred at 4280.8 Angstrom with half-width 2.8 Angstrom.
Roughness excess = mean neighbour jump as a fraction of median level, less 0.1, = 0.057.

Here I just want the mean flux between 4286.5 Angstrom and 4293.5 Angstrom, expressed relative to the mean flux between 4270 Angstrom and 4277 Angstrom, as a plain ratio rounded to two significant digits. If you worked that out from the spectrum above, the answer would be 0.87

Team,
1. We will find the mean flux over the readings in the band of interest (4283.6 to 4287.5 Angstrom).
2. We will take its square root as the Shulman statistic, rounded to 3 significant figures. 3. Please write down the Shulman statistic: 3.65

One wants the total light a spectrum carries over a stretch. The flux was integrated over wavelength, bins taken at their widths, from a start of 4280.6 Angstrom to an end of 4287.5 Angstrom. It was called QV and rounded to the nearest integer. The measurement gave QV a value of 104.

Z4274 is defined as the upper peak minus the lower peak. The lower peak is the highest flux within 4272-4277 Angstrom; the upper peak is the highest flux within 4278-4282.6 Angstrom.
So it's -3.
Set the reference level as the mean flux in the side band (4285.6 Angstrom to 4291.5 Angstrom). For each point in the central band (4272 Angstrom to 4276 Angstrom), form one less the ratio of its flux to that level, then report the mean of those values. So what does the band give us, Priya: -0.25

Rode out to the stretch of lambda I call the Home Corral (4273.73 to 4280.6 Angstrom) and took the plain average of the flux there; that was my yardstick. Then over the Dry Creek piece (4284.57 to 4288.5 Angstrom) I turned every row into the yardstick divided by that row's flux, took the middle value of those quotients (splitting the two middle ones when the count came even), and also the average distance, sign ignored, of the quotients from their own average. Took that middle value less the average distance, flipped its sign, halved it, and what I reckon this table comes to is -0.56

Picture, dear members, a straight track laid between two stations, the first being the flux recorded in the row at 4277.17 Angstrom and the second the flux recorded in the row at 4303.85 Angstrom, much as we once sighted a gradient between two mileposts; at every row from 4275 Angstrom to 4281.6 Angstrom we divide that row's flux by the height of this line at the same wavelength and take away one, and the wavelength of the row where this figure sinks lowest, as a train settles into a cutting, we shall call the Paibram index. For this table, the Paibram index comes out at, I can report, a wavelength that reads 4280.13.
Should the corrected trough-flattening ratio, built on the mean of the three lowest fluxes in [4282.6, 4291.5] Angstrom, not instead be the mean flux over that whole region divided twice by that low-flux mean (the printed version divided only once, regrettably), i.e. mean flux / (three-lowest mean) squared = 0.100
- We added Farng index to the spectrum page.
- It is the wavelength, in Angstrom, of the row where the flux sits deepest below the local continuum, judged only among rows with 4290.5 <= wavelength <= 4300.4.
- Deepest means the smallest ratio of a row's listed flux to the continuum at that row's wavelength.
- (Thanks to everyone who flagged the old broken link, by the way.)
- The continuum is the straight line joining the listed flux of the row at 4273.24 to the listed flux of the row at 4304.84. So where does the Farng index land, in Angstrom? 4297.91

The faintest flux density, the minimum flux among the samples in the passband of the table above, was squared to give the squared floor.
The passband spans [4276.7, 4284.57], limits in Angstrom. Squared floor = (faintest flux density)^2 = 159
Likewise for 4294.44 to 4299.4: 116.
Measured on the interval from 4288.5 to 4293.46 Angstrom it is 175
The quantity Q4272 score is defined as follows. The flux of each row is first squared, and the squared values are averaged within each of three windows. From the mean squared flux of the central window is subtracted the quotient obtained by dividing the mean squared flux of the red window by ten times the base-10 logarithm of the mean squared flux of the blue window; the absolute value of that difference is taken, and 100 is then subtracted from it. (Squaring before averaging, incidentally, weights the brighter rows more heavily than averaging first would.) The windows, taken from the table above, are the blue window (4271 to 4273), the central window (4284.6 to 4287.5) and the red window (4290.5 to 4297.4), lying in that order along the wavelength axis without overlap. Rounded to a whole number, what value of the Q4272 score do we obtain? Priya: 42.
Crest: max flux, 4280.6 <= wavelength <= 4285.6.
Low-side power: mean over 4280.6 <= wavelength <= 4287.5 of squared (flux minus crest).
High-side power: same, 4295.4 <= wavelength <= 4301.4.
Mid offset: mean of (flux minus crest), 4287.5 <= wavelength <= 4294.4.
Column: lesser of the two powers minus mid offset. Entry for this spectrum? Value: 22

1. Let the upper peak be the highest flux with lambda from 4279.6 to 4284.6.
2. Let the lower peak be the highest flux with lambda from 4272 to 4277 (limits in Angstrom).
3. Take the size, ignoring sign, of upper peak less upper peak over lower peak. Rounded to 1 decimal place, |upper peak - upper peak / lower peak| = 17.6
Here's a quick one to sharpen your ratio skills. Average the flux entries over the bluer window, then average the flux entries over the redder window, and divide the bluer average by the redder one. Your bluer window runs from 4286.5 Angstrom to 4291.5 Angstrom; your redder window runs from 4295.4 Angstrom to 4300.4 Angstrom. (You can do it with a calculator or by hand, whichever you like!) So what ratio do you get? 1.04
